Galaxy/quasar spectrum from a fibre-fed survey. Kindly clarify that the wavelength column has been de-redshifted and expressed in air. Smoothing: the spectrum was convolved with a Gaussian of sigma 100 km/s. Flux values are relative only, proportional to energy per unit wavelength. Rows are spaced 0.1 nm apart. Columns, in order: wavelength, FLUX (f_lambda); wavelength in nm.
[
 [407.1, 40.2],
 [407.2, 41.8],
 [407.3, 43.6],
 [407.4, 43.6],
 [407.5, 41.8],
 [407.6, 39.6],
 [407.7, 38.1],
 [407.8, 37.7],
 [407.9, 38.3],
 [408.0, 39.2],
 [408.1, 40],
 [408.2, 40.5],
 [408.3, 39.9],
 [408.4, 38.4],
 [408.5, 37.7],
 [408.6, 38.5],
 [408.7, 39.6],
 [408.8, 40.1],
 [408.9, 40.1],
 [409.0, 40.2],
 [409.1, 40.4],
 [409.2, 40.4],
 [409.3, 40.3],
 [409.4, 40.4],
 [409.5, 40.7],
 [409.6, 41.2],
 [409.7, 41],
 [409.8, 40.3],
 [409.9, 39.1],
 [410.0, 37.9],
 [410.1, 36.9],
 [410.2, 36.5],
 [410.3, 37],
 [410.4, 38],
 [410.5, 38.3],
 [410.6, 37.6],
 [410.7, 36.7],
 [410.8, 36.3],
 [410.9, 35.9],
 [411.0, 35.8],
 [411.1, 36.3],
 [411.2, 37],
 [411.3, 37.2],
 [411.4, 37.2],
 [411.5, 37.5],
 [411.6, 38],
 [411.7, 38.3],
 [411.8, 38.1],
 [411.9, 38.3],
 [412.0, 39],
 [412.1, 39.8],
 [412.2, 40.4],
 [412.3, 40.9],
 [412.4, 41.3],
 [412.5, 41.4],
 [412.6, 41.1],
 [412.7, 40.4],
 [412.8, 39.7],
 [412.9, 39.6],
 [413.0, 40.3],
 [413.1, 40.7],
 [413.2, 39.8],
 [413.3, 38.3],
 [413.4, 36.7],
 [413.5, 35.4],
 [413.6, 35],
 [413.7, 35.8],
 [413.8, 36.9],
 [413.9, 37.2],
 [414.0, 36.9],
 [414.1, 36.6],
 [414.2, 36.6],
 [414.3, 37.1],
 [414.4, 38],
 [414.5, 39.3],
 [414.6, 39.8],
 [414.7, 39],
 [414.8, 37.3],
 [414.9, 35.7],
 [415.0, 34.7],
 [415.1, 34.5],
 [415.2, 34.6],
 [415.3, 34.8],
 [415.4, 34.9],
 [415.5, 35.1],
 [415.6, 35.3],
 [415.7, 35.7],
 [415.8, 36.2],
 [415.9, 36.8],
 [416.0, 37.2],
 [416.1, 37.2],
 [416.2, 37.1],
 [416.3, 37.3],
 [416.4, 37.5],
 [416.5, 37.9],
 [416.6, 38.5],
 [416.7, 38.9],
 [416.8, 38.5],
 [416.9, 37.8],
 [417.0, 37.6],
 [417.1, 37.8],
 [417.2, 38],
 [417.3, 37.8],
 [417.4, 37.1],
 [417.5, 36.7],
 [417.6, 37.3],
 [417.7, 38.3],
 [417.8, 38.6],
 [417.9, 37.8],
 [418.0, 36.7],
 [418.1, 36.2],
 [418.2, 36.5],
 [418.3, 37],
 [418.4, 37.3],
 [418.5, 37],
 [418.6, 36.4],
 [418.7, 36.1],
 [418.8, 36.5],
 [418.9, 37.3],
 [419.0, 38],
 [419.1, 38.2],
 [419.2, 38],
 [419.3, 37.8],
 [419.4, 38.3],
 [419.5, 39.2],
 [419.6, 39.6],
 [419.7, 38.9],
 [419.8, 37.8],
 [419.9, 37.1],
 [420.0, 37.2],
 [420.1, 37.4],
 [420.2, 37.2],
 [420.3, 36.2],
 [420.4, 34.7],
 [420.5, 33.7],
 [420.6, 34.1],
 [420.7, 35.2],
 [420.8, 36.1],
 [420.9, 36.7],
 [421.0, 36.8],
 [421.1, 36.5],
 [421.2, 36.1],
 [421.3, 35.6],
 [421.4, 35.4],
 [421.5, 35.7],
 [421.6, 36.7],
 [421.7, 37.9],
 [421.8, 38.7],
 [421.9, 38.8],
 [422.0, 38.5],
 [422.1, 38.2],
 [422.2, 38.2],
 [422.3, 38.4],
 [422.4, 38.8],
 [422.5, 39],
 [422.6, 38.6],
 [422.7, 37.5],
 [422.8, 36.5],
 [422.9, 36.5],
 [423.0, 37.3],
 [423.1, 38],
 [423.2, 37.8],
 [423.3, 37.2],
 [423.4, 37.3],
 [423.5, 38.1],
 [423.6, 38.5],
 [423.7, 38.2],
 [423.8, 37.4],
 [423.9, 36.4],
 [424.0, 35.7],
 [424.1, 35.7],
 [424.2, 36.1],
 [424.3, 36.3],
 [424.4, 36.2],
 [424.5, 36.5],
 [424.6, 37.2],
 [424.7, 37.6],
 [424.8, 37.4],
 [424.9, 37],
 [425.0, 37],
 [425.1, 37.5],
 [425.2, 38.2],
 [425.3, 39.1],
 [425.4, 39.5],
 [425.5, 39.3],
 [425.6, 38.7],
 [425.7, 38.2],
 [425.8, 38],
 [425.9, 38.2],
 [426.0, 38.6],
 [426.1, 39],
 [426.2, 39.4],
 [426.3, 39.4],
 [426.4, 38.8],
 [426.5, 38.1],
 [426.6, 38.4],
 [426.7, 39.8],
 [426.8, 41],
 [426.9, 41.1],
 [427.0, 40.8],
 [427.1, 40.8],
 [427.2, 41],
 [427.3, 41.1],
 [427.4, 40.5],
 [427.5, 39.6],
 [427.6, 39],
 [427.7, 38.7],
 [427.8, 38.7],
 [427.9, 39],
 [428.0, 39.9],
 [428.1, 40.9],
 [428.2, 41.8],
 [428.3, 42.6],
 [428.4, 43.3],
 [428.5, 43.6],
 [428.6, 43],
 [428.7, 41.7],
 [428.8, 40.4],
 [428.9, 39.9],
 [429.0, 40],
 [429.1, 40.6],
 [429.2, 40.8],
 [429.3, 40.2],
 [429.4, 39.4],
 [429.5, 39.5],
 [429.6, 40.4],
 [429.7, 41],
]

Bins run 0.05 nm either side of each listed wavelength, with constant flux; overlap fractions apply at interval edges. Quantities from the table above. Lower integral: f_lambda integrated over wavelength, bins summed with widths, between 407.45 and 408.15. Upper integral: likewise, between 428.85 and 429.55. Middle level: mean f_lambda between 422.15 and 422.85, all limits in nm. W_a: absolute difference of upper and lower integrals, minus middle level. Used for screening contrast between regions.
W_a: -37.6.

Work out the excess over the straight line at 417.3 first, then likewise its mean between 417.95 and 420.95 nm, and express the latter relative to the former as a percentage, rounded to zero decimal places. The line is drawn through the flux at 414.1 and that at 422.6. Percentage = -204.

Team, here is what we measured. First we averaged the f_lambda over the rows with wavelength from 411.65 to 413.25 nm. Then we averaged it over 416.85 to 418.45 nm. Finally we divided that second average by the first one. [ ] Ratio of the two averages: 0.936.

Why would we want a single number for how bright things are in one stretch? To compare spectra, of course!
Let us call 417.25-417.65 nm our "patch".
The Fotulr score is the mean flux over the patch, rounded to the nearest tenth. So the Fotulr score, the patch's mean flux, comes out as 37.2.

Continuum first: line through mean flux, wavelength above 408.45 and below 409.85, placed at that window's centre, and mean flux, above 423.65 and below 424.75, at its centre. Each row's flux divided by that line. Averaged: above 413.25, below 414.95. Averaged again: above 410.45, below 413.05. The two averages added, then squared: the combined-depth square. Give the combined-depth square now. 3.73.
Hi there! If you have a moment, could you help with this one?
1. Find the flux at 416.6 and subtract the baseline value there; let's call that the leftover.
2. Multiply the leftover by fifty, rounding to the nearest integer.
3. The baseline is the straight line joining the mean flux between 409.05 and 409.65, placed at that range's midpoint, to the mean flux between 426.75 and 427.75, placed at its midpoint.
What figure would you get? -99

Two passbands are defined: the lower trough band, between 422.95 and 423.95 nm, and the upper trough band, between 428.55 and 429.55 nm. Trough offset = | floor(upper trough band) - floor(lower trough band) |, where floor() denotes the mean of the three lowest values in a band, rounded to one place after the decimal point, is 2.6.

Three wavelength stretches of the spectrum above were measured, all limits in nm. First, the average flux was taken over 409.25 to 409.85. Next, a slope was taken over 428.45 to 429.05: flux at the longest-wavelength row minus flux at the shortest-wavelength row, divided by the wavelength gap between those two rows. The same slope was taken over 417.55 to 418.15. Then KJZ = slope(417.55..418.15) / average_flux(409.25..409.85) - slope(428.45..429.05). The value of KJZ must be 7.1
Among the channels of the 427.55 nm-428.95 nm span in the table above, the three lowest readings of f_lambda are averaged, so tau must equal 38.8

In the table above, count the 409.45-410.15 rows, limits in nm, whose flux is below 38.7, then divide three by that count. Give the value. 1.50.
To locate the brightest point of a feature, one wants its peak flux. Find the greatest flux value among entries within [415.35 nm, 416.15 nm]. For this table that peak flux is 37.2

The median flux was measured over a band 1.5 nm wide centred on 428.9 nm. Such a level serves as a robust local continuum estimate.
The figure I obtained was 40.6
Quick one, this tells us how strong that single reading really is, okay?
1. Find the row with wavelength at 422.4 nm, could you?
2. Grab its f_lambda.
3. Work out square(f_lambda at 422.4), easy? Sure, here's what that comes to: 1505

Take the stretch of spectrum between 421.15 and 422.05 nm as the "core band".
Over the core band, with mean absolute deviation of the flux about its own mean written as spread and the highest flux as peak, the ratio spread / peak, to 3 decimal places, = 0.033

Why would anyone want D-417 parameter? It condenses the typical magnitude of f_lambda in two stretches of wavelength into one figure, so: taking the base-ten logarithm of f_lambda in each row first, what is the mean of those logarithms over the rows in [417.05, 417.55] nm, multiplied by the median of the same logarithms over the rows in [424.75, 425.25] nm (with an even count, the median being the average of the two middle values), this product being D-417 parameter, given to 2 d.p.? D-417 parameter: 2.48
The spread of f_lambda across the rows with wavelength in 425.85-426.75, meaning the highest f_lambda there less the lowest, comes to 2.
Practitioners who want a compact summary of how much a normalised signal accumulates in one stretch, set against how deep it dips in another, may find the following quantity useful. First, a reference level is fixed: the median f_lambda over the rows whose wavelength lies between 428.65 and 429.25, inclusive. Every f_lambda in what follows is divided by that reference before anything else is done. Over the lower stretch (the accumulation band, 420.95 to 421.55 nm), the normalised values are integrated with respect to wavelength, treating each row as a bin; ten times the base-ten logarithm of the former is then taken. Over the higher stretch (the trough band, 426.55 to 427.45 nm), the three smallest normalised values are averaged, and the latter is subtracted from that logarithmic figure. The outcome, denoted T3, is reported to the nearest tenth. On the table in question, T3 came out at -3.7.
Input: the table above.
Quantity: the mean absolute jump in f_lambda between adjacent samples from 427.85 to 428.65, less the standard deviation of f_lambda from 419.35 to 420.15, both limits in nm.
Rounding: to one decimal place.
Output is -0.2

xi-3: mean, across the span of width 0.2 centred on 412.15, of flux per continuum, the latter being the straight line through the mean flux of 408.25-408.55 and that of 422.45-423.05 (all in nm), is 1.04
